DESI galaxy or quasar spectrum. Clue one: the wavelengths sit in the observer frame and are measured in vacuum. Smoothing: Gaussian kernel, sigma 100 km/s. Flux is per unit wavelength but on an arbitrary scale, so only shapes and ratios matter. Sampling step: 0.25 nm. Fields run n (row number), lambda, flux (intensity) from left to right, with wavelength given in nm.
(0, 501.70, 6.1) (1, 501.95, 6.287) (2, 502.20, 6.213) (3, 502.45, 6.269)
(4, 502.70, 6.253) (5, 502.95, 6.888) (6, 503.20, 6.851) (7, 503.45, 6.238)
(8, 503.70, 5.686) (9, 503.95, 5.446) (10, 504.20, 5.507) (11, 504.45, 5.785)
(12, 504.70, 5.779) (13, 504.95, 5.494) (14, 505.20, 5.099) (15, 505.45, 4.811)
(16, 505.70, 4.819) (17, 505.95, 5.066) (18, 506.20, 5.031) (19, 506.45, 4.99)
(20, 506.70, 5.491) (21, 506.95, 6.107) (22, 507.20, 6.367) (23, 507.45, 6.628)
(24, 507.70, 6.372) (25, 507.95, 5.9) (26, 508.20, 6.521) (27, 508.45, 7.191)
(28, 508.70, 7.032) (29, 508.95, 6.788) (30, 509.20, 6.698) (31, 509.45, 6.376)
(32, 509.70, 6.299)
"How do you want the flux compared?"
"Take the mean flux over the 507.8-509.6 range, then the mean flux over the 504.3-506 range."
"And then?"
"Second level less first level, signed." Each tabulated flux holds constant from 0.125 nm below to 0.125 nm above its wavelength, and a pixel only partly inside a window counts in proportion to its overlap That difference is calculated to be -1.4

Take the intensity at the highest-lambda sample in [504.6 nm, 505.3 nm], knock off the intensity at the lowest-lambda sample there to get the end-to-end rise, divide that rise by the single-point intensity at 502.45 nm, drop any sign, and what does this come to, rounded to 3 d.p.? 0.108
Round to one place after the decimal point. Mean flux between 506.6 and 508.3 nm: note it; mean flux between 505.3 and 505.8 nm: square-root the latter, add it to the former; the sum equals 8.4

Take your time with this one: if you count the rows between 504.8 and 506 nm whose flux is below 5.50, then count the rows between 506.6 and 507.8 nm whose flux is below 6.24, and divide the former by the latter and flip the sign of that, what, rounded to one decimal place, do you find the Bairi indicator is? -2.5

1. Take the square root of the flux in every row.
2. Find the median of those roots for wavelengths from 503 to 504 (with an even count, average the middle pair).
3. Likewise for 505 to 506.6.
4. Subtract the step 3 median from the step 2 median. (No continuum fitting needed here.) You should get 0.20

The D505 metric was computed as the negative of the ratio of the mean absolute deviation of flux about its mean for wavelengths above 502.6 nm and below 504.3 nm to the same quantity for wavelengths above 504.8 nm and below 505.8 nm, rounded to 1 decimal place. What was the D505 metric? -2.1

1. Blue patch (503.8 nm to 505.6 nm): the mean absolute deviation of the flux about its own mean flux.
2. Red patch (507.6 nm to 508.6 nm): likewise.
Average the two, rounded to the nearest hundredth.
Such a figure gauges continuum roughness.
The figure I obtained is 0.31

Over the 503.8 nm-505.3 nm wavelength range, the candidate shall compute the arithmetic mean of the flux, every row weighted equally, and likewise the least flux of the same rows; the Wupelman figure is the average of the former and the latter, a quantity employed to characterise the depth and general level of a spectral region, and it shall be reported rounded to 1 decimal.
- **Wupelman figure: 5.3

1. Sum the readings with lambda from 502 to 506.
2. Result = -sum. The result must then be -92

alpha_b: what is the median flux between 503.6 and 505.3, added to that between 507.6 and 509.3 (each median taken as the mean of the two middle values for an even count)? 12.2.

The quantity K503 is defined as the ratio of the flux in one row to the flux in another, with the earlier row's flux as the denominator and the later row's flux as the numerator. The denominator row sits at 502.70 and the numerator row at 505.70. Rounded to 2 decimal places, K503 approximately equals 0.77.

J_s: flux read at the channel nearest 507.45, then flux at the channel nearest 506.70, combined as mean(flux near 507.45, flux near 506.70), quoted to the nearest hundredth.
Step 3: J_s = 6.06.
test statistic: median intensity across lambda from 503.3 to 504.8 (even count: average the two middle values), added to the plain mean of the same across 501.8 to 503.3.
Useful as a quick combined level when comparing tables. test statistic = 12.2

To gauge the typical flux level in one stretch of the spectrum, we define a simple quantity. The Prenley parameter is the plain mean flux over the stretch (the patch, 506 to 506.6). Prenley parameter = 5.0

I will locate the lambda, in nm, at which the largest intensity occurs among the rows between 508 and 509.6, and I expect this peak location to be 508.45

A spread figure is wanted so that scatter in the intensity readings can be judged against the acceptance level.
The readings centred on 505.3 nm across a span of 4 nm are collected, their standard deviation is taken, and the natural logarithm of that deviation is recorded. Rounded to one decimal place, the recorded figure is -0.7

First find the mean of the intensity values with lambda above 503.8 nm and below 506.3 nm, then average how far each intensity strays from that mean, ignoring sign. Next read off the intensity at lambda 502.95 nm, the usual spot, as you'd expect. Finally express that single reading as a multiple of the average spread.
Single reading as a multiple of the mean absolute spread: 21.6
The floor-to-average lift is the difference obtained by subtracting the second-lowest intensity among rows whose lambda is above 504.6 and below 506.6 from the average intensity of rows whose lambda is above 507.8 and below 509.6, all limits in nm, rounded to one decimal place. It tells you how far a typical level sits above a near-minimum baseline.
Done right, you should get 1.8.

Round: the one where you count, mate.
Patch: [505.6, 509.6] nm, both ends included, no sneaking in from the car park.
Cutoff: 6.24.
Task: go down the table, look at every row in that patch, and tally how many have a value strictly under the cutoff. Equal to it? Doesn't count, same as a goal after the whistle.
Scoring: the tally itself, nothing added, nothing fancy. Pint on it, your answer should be 7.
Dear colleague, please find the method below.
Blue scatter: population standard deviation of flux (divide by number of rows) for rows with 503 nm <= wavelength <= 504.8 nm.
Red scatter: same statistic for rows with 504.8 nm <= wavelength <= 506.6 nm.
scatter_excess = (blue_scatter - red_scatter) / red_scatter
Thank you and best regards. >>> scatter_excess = 1.2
